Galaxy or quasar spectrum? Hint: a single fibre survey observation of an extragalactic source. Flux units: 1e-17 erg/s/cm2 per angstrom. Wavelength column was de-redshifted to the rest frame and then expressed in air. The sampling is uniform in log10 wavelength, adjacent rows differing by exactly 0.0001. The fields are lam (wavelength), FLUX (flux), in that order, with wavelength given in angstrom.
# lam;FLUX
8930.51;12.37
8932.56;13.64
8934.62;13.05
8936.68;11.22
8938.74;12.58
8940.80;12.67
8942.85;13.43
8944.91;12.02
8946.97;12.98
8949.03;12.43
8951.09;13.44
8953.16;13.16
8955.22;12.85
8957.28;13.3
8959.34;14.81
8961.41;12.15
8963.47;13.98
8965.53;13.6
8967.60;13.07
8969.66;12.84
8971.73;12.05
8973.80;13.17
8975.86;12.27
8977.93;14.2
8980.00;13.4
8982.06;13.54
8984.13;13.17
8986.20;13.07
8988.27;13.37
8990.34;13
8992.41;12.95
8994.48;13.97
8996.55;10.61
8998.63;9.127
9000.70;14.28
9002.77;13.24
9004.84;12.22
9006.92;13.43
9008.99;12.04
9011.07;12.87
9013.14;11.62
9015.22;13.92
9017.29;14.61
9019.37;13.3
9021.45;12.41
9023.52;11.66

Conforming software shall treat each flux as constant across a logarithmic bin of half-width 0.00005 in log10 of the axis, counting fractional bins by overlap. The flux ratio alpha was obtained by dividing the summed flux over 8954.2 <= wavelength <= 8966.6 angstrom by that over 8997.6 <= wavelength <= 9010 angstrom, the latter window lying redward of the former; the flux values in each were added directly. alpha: 1.09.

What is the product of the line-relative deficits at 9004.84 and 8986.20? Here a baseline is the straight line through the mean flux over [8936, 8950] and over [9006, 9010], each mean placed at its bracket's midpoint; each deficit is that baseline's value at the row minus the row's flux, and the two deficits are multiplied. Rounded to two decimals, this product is -0.21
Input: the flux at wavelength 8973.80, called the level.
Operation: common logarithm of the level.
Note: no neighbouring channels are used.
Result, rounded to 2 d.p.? 1.12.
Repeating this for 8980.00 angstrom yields 1.13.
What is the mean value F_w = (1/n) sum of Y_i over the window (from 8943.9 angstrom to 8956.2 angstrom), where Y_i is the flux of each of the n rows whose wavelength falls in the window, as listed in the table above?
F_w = 12.8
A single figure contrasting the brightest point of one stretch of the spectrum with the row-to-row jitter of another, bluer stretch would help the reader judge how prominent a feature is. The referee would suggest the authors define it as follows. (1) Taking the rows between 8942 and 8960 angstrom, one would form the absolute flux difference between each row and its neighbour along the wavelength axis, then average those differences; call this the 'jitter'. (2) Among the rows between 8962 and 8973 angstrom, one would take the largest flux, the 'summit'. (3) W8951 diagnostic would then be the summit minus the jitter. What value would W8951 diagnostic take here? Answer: 13.2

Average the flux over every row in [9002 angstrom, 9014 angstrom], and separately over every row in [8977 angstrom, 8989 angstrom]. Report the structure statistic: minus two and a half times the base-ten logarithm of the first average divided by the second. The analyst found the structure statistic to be 0.074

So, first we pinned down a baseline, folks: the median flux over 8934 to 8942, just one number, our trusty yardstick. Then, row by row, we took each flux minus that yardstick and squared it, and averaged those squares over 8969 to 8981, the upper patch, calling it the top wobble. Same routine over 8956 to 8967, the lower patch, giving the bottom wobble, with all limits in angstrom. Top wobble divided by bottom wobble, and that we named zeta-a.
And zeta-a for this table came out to 0.4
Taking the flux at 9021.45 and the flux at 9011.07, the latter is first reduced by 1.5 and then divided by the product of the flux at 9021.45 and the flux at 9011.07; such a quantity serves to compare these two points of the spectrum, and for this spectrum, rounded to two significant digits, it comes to 0.071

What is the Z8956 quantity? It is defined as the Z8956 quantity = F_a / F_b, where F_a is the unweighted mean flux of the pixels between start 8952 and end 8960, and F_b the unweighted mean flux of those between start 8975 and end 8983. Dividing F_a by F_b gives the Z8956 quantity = 1.01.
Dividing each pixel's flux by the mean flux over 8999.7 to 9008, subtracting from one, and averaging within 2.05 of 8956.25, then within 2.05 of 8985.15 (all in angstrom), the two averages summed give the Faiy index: 0.029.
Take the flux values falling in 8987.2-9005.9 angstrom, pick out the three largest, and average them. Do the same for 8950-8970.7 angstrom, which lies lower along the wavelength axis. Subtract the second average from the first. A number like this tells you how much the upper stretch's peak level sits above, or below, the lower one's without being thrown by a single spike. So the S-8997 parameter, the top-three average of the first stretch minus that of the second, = -0.3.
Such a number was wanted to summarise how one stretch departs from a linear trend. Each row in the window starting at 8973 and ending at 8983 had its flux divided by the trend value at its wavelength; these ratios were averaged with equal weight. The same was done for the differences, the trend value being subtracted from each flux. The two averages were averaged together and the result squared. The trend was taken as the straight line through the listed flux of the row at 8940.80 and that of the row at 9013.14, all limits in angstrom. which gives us 1.3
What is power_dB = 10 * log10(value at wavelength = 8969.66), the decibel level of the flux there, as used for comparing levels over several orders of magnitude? 11.1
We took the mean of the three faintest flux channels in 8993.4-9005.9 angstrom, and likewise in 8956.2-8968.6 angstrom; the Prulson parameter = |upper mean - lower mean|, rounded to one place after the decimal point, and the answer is 2.2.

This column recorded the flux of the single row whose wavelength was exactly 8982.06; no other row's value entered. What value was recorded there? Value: 13.54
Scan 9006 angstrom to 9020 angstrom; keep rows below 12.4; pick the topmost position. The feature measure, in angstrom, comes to 9013.14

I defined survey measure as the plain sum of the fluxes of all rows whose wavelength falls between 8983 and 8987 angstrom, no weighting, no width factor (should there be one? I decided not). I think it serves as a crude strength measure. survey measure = 26.2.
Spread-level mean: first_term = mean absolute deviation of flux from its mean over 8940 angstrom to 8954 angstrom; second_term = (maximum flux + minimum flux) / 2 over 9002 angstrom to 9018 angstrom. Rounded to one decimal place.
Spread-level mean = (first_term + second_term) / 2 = 6.8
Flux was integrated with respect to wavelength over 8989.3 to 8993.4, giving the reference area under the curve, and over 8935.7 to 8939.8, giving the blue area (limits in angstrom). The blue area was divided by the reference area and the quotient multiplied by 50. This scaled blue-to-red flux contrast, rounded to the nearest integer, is 46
